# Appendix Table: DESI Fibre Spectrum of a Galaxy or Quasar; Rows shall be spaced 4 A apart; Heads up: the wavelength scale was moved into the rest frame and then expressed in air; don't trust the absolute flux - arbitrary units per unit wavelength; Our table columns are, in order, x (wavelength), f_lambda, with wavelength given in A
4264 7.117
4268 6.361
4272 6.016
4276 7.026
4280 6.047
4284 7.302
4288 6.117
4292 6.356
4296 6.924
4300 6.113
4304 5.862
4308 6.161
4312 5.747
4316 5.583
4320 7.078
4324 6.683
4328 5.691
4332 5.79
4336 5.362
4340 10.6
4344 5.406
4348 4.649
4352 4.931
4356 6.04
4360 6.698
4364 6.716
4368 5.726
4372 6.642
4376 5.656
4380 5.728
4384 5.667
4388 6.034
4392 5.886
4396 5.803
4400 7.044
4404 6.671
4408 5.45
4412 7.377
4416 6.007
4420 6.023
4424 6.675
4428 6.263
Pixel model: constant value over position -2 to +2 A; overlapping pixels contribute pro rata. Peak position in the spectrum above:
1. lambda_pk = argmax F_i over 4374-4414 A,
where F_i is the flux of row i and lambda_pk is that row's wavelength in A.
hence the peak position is 4412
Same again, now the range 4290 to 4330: 4320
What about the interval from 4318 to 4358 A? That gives 4340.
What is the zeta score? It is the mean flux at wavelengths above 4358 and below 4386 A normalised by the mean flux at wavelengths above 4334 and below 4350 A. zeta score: 0.94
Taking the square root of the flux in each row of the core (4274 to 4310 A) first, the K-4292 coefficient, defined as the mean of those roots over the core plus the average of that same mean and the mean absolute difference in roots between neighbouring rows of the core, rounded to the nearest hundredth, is 3.87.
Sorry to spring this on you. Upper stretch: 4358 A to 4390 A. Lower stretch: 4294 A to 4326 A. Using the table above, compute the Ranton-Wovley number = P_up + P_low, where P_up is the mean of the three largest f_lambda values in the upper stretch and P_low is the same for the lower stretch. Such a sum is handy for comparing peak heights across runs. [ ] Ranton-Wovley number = 13.6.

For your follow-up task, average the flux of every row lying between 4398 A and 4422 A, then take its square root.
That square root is 2.54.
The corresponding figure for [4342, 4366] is 2.40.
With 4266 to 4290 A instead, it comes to 2.55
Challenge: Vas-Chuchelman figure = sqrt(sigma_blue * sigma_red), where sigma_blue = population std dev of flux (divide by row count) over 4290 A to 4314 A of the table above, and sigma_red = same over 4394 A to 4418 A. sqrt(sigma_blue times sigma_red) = 0.51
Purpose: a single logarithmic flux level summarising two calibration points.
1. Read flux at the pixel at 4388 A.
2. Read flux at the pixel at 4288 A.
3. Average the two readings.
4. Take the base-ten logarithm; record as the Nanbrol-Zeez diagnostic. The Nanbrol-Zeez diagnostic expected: 0.784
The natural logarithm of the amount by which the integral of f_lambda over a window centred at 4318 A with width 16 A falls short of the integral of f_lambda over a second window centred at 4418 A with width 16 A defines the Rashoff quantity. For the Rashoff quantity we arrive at 1.4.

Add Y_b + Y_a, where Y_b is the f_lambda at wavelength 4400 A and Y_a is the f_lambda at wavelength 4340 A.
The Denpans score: 17.6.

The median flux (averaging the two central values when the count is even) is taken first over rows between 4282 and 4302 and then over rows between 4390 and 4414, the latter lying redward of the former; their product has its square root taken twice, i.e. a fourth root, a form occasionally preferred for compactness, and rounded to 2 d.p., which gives 2.51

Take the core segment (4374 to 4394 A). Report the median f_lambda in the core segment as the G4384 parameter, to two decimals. 5.73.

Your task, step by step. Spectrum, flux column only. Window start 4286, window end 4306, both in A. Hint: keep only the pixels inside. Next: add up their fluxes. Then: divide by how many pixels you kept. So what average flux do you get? 6.27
